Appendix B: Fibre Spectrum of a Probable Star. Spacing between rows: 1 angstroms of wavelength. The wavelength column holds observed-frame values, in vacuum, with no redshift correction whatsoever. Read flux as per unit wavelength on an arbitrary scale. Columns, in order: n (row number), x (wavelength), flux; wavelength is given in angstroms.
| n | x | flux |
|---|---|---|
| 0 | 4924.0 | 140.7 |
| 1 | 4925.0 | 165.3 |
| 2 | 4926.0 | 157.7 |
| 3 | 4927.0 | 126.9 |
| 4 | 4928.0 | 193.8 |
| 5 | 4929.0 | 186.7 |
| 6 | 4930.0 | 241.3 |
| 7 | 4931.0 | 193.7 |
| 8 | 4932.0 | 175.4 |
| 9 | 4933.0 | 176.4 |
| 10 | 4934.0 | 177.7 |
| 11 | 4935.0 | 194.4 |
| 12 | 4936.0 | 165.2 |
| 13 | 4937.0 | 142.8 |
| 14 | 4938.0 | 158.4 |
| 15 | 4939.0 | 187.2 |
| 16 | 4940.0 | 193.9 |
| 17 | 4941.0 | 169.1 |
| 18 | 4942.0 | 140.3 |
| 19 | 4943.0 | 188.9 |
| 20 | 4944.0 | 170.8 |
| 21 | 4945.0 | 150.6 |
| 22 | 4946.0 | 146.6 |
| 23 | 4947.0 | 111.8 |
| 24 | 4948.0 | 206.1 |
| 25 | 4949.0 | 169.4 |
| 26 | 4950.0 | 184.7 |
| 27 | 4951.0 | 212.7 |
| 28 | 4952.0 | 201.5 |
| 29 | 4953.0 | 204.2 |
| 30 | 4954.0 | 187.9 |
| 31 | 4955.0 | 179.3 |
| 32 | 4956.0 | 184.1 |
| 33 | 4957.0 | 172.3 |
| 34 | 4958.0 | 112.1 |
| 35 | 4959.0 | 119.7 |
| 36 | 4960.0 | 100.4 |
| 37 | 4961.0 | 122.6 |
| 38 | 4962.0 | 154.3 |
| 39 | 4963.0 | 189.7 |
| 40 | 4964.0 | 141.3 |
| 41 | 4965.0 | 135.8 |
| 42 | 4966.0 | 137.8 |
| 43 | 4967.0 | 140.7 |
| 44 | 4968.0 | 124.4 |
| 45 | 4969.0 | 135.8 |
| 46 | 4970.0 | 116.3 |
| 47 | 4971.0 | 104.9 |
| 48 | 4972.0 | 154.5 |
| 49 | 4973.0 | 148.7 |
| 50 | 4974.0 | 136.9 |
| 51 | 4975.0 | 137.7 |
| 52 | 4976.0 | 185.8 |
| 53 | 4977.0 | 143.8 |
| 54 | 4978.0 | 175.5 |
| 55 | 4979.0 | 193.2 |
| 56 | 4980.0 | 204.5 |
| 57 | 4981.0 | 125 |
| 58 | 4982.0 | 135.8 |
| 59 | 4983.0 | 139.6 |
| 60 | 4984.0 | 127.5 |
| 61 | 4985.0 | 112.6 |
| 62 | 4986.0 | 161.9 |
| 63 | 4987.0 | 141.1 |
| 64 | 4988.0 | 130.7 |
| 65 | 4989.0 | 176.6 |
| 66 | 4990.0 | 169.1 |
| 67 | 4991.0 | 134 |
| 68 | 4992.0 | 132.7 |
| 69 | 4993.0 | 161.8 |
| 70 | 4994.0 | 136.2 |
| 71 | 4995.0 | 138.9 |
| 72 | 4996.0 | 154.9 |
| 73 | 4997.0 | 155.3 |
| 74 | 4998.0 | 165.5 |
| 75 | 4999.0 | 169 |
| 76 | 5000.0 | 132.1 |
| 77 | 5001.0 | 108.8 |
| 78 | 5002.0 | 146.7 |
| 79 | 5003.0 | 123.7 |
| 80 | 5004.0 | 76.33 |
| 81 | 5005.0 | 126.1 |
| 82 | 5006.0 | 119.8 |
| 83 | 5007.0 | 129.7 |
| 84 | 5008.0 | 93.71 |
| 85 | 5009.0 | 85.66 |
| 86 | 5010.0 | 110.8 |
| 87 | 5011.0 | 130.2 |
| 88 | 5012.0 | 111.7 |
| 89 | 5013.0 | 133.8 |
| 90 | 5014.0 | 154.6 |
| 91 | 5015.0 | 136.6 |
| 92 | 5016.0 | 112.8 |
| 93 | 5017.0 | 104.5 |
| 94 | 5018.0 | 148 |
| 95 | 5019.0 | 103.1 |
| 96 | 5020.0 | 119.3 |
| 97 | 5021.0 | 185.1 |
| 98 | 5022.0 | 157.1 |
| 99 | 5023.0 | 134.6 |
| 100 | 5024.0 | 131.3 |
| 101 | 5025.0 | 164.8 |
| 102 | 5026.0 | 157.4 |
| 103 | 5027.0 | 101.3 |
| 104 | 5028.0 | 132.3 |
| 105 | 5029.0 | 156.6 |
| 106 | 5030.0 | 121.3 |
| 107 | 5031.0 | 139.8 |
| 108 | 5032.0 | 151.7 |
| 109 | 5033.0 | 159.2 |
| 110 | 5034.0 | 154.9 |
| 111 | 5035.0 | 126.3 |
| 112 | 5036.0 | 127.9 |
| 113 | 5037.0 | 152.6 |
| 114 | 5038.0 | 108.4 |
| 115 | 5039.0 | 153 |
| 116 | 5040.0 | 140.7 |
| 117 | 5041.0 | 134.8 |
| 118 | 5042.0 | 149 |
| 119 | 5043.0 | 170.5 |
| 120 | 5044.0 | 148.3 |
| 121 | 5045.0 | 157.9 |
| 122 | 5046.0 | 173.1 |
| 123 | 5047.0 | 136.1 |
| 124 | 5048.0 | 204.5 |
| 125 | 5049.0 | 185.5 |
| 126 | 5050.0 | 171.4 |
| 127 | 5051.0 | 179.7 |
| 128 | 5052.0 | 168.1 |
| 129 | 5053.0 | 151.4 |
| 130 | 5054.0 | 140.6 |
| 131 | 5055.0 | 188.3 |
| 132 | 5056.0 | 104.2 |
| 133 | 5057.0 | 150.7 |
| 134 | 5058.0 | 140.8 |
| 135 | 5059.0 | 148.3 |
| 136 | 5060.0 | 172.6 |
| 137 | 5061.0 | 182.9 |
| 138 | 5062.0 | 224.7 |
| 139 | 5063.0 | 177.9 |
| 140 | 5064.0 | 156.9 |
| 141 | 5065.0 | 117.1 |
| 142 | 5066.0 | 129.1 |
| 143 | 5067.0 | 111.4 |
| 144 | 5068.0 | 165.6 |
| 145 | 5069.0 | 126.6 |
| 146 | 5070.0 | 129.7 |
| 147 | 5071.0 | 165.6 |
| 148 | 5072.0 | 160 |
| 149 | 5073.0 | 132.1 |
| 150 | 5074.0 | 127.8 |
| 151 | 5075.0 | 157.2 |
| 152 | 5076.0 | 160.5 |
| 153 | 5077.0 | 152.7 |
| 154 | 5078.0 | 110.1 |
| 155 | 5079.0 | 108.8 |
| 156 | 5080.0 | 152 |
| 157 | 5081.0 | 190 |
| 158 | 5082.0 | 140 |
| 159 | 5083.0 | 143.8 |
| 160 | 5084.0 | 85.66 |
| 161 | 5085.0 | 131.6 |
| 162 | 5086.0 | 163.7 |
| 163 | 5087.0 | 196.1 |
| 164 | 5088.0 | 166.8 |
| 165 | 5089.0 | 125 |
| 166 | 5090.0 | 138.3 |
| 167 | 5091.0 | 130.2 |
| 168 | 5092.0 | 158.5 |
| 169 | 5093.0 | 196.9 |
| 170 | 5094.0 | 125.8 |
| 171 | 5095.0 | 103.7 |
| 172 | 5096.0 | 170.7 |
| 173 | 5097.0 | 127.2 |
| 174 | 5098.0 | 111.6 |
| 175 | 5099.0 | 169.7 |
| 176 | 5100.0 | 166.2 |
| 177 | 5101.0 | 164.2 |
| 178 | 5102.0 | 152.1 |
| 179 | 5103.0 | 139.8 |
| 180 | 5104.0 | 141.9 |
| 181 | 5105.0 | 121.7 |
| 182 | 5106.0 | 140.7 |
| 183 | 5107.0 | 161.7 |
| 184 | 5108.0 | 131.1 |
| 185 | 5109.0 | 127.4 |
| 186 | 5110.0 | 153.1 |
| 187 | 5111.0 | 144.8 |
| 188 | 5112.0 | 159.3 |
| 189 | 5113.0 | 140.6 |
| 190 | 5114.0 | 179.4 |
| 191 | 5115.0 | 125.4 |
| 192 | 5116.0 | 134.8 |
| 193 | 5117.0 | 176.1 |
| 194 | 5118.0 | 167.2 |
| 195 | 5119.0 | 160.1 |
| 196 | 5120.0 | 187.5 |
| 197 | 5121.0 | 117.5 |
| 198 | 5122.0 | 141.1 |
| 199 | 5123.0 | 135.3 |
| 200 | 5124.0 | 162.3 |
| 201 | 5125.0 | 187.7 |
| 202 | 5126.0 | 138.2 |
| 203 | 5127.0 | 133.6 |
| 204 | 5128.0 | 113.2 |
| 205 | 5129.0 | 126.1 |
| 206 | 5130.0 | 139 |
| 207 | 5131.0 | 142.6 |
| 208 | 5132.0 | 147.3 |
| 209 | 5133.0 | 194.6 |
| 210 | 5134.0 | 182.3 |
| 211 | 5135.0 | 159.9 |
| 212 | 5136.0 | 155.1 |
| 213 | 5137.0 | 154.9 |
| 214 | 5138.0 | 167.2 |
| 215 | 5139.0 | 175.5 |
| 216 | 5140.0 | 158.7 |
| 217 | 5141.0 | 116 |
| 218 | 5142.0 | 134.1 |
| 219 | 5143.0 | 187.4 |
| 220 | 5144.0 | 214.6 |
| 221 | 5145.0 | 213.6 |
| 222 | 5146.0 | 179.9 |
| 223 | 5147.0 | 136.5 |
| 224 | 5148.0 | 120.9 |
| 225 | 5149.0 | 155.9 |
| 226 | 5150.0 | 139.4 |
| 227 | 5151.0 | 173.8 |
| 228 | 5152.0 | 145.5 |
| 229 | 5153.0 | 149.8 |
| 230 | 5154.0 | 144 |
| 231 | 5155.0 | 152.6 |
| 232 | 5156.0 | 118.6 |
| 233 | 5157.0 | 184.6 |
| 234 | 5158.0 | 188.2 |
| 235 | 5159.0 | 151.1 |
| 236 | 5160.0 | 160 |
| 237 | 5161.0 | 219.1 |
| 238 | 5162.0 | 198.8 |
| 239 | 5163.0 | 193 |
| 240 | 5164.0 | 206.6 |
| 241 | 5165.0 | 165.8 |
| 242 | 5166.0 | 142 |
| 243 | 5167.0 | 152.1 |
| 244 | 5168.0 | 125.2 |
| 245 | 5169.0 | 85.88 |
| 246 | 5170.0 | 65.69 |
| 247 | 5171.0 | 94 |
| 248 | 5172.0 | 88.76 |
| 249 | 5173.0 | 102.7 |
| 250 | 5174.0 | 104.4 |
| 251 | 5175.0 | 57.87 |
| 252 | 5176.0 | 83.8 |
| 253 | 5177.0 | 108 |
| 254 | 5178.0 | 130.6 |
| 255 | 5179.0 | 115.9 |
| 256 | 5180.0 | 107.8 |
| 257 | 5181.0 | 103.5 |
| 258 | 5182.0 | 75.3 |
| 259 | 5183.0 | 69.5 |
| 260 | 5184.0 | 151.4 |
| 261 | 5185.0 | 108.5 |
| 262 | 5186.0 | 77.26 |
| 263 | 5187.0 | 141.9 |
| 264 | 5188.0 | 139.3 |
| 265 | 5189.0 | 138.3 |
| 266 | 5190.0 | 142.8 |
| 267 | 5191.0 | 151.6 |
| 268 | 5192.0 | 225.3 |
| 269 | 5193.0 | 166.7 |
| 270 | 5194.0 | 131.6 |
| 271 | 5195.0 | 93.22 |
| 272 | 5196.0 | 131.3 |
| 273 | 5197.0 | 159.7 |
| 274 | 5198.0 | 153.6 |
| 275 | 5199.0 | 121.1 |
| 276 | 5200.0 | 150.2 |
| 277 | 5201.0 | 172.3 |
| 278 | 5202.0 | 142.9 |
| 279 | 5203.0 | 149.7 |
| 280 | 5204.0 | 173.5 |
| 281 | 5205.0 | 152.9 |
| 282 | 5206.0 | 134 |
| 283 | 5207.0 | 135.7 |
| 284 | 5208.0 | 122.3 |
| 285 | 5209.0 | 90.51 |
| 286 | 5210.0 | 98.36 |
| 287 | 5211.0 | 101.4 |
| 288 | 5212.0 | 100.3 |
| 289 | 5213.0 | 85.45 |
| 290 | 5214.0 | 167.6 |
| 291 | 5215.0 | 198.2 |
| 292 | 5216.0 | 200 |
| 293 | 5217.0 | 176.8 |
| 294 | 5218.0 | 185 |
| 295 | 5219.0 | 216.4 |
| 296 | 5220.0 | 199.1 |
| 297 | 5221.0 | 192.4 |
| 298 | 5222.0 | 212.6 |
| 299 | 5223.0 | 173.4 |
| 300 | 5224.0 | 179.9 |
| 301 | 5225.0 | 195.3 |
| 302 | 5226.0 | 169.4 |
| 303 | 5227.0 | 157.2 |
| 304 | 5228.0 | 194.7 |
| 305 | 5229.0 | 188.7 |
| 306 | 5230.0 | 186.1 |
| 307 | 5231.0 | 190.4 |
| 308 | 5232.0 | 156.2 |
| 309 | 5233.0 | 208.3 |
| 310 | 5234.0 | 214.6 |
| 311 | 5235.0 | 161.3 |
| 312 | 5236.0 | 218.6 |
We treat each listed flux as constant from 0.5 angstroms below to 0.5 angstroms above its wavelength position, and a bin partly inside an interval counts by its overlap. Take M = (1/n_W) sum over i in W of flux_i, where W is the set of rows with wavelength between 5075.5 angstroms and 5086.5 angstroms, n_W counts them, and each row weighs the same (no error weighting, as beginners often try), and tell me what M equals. 140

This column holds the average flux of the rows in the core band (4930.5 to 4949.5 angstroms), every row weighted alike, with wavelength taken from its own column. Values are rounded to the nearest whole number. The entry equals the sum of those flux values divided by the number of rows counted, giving 169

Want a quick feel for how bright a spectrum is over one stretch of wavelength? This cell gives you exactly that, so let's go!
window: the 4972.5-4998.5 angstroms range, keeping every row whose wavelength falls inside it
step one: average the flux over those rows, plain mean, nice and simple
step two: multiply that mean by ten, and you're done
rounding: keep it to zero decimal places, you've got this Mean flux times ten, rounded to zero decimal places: 1510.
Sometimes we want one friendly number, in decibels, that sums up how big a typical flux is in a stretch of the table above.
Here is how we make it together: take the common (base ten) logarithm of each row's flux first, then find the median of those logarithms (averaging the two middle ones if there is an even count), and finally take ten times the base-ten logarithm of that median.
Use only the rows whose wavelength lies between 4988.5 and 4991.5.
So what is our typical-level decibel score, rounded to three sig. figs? 3.48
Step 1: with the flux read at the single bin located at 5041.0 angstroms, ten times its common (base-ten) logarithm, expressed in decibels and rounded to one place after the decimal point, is 21.3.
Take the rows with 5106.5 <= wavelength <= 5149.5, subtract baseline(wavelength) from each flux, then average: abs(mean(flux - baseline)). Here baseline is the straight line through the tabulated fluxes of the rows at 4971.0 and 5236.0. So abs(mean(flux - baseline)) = 18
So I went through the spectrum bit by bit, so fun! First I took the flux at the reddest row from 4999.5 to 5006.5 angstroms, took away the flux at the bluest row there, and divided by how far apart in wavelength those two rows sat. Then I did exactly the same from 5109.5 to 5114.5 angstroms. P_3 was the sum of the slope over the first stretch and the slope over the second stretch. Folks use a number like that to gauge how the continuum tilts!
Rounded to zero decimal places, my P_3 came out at 5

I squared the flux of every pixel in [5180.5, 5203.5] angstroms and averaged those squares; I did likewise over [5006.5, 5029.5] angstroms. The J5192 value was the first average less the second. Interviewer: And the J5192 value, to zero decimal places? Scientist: 1761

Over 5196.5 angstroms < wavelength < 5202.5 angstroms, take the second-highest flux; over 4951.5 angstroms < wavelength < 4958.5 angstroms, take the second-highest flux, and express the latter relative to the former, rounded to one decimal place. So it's 1.3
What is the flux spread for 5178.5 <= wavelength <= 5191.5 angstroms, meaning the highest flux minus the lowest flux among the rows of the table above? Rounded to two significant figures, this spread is 82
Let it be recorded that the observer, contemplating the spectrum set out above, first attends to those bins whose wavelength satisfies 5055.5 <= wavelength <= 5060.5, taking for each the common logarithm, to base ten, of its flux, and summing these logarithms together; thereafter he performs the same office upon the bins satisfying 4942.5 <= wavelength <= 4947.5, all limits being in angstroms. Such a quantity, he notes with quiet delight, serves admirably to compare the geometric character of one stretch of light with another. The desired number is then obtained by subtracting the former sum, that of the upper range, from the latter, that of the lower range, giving 0.15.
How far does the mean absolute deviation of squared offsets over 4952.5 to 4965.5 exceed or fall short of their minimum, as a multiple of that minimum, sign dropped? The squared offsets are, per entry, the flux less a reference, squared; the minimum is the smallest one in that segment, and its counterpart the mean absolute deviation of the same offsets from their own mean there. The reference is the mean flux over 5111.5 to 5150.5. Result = 540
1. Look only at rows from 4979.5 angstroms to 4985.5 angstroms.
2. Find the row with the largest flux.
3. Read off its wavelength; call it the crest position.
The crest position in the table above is 4980.0 angstroms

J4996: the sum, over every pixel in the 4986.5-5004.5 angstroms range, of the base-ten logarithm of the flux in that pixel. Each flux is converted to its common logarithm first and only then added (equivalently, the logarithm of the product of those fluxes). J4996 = 39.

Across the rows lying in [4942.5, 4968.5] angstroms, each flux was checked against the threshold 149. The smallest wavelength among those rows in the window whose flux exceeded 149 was 4943.0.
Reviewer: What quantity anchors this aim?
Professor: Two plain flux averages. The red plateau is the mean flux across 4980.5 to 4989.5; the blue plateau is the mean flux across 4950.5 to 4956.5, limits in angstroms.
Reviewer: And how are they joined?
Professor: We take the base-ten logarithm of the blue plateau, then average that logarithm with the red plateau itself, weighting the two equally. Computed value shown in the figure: 71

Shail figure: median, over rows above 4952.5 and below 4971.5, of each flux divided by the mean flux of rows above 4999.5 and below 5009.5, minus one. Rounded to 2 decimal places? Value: 0.21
